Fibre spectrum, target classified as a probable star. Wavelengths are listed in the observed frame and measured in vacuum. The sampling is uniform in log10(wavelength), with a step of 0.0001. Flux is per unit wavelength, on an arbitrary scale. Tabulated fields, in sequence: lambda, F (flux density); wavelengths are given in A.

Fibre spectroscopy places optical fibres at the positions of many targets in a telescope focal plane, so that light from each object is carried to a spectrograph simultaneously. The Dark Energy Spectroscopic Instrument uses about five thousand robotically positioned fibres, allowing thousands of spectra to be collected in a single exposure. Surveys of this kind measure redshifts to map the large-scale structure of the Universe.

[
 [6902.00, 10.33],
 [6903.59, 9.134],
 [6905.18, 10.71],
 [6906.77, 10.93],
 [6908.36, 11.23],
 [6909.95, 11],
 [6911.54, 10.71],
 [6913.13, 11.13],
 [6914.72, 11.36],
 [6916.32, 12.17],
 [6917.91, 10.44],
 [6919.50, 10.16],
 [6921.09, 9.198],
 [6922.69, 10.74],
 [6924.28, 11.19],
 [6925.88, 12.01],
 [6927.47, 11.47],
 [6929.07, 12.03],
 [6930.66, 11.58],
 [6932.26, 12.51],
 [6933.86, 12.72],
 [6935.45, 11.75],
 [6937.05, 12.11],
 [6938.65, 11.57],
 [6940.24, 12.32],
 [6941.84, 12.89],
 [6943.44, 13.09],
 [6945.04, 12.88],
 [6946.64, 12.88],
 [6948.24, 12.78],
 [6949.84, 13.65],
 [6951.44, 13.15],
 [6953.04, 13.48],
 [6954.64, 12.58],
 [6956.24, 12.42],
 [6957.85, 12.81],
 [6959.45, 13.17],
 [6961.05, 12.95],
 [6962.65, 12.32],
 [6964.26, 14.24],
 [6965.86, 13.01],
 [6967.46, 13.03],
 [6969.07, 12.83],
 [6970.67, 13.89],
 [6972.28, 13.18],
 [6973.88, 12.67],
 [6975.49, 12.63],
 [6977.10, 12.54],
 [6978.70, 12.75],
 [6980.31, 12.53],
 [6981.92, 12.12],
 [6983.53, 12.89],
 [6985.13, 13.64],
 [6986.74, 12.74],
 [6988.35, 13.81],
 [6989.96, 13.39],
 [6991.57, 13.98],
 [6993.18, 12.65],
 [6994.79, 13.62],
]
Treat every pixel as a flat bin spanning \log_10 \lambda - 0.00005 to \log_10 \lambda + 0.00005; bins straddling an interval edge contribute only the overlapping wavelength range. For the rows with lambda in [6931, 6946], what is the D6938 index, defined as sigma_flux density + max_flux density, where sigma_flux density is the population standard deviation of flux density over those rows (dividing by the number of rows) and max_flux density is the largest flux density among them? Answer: 13.6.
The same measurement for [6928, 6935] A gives 13.2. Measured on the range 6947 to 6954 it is 14.0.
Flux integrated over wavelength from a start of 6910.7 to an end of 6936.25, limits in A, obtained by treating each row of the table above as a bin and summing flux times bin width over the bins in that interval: 289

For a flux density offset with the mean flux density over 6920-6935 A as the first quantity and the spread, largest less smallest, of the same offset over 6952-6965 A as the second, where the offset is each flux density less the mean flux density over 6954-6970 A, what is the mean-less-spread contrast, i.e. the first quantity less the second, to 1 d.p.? -3.4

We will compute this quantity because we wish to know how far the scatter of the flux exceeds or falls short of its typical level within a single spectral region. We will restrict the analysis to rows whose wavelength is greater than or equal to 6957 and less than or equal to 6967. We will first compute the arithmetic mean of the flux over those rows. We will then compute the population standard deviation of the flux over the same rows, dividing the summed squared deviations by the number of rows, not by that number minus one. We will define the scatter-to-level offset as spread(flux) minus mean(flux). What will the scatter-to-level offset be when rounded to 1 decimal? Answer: -12.5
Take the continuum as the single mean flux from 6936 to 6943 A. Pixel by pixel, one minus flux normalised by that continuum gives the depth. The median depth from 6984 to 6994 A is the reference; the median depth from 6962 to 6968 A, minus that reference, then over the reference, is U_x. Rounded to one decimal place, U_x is -0.4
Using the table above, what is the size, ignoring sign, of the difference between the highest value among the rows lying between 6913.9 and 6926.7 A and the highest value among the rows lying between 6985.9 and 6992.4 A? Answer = 1.8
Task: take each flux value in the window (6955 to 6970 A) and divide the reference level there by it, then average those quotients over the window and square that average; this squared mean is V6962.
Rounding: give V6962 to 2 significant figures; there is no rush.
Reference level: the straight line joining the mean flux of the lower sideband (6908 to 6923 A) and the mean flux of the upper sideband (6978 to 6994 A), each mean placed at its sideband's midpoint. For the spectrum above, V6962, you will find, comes 0.90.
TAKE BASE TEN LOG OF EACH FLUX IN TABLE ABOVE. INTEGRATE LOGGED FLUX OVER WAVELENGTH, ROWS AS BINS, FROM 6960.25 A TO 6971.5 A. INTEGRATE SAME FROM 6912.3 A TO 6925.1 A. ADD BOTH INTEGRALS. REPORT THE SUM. 26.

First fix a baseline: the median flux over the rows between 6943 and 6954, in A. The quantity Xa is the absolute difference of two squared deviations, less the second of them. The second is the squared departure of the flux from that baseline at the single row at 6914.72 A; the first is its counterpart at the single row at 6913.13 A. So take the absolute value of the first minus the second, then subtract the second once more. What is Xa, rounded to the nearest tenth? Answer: -2.1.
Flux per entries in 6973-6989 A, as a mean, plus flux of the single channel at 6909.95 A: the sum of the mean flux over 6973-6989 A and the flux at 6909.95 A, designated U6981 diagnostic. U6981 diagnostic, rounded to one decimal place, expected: 23.8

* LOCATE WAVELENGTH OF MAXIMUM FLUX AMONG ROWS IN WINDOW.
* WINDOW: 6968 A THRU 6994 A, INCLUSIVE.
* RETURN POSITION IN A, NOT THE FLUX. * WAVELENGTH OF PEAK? 6991.57 A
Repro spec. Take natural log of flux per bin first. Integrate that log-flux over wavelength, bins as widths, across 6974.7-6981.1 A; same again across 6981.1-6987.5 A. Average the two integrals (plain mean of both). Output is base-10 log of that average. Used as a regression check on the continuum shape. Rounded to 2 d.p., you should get 1.21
